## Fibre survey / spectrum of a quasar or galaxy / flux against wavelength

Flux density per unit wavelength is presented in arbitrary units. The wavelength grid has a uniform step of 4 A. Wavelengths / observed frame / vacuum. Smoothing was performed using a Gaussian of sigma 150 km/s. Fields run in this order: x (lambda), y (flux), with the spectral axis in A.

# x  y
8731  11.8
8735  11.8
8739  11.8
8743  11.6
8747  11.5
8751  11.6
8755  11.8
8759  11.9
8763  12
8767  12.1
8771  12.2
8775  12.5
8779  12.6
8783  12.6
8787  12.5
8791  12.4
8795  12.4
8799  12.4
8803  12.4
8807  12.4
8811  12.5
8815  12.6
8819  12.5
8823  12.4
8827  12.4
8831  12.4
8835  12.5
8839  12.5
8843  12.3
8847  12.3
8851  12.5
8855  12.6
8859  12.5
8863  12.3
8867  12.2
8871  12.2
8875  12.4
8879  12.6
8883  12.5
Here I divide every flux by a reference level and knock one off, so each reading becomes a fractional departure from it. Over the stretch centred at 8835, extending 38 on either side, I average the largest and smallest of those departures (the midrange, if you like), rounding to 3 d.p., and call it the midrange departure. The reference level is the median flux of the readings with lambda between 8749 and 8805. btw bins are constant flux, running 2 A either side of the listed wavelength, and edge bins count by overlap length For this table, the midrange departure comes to 0.000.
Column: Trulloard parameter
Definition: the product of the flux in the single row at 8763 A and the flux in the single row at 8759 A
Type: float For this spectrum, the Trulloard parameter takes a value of 143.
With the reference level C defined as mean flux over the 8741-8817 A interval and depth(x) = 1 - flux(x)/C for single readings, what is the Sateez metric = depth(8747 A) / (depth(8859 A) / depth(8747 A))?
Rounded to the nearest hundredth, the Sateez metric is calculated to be -0.14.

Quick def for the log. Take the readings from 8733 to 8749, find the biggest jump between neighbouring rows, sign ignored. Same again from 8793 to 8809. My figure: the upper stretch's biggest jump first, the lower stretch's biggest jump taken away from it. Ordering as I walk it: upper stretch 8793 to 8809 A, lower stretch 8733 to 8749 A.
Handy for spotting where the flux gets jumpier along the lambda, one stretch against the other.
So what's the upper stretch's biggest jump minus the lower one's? -0.20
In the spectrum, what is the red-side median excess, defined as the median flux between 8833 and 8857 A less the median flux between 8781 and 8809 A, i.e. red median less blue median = 0.1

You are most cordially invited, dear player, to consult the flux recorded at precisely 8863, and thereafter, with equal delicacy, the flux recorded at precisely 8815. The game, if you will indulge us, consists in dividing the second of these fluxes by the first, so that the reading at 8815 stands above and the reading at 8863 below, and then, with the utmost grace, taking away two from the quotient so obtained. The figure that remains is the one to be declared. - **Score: -0.98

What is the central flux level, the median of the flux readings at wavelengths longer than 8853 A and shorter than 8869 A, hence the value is 12.4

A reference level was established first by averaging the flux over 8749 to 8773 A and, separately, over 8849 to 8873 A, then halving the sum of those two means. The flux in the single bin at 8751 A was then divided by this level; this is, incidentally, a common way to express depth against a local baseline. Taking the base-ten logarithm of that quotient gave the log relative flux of -0.020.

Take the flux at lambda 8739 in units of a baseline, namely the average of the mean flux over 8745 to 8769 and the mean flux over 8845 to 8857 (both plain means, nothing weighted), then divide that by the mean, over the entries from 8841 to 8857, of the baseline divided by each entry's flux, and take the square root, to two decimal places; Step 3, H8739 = 1.00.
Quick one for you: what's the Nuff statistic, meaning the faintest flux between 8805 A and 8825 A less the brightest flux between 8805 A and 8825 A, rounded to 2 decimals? -0.20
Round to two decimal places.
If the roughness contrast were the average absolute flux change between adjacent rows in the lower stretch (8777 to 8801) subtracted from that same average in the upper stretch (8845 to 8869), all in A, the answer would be 0.10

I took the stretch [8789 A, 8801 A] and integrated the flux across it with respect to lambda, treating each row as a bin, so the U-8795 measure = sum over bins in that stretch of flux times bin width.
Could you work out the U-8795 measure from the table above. 149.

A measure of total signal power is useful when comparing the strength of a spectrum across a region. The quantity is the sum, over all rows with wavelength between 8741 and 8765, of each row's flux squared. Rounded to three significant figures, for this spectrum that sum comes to 826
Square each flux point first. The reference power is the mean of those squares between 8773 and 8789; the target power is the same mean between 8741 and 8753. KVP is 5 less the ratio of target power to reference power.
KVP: 4.15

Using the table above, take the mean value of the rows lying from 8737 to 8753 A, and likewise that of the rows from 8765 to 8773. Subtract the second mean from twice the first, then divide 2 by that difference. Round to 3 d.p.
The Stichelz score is 0.180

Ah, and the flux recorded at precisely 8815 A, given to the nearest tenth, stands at 12.6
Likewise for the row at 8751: 11.6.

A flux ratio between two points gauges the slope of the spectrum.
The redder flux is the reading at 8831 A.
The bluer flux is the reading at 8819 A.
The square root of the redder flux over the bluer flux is 1.00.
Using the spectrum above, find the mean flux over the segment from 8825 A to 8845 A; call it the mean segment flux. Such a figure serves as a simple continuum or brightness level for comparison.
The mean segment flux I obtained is 12.4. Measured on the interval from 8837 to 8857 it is 12.4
